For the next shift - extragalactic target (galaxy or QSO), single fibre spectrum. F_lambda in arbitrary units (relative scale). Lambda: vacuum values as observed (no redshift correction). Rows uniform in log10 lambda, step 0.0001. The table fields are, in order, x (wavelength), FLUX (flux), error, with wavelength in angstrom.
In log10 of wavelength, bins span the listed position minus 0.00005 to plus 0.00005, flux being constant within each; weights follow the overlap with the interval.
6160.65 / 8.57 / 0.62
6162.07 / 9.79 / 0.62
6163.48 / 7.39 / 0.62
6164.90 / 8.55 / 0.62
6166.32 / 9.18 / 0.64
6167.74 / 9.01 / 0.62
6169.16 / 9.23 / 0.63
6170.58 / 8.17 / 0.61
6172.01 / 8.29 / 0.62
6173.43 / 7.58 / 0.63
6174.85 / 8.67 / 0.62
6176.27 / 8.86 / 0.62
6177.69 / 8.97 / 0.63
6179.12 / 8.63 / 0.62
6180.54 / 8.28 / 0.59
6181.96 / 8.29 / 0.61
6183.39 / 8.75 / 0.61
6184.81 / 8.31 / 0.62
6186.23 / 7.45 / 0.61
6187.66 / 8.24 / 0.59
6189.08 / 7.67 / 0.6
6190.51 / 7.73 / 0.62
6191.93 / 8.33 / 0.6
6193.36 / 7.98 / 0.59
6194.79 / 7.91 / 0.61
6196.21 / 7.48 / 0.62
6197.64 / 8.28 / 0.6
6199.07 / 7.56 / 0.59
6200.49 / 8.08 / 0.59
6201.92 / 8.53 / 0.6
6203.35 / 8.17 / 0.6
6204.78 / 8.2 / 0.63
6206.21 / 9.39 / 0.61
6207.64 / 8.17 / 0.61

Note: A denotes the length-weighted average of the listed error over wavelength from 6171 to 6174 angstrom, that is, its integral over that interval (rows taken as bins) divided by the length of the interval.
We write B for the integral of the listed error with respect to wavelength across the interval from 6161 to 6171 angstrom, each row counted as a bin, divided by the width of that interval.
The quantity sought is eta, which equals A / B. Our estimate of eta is 1.00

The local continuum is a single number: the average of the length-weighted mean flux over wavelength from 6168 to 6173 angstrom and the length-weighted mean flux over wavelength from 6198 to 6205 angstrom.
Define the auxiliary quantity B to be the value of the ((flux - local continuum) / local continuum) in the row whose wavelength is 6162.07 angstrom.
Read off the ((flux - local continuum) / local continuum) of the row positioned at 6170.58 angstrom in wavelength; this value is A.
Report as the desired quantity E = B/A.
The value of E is -10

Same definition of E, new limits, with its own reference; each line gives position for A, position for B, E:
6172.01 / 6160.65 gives -7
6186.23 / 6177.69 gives -1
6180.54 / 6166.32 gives -20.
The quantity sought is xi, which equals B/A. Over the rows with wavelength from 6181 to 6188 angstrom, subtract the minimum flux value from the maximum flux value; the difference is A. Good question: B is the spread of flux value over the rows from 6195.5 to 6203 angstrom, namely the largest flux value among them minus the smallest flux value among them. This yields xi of 0.81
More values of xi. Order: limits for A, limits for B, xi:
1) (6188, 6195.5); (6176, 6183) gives 1.05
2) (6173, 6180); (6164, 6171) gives 0.76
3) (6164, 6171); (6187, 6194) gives 0.62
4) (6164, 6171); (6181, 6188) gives 1.23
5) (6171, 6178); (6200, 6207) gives 0.94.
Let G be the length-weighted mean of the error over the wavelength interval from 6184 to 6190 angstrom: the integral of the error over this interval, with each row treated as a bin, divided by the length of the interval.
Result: 0.606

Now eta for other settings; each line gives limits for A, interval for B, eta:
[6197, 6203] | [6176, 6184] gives 0.97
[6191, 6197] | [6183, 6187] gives 0.99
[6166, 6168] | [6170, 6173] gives 1.02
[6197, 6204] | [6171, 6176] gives 0.96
